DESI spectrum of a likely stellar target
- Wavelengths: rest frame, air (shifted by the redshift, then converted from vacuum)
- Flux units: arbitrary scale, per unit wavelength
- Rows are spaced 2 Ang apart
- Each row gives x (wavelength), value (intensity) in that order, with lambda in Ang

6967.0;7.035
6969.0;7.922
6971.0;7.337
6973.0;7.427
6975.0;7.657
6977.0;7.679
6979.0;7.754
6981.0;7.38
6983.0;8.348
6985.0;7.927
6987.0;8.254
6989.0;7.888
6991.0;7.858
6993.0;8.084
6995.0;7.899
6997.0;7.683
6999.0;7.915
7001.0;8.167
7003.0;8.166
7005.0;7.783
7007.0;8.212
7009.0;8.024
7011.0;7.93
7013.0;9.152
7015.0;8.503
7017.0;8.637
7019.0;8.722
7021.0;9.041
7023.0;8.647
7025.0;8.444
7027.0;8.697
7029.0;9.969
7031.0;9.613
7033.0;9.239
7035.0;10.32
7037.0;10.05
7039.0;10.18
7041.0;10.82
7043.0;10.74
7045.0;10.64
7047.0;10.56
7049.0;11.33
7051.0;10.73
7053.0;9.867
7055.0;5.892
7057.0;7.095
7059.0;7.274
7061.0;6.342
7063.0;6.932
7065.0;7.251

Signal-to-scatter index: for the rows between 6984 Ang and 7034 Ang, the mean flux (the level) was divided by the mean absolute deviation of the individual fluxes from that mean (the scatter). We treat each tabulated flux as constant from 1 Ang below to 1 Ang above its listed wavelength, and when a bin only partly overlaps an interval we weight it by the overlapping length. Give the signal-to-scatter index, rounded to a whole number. 17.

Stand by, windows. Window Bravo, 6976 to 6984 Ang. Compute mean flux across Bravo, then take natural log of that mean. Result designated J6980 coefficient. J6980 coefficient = 2.05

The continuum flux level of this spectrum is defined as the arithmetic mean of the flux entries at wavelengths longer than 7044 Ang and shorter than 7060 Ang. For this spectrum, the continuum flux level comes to 9.2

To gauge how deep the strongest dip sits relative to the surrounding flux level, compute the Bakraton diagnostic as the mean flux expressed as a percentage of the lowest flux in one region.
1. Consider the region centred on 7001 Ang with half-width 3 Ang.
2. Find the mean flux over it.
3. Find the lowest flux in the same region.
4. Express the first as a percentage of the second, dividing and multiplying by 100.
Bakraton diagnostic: 102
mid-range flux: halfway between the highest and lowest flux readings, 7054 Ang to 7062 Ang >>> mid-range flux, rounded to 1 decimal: 6.6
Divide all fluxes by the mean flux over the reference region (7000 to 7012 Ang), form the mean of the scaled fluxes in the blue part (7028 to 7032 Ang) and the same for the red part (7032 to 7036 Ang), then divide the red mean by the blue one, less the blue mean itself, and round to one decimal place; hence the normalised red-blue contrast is -0.2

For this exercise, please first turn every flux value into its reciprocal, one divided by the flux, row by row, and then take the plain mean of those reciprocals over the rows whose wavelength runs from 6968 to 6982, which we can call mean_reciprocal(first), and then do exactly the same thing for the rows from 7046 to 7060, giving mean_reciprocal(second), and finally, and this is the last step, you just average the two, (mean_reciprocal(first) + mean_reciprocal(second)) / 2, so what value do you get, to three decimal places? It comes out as 0.125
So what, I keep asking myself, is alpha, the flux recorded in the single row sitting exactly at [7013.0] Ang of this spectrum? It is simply 9.152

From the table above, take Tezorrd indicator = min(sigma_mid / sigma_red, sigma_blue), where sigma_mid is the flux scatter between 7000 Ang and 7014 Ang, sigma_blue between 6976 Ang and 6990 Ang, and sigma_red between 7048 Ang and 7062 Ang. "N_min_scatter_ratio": 0.20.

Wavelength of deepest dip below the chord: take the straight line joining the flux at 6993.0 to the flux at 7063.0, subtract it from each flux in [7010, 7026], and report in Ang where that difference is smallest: 7011.0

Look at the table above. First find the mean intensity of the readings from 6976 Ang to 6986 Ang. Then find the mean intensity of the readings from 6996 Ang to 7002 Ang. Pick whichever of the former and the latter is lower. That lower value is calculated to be 7.82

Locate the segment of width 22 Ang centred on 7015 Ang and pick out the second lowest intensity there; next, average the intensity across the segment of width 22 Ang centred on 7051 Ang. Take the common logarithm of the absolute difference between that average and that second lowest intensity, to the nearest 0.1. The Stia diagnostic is 0.1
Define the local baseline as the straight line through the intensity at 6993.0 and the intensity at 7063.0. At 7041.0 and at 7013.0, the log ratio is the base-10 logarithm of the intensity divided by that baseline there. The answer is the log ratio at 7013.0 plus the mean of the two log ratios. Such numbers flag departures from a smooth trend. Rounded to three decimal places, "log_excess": 0.194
